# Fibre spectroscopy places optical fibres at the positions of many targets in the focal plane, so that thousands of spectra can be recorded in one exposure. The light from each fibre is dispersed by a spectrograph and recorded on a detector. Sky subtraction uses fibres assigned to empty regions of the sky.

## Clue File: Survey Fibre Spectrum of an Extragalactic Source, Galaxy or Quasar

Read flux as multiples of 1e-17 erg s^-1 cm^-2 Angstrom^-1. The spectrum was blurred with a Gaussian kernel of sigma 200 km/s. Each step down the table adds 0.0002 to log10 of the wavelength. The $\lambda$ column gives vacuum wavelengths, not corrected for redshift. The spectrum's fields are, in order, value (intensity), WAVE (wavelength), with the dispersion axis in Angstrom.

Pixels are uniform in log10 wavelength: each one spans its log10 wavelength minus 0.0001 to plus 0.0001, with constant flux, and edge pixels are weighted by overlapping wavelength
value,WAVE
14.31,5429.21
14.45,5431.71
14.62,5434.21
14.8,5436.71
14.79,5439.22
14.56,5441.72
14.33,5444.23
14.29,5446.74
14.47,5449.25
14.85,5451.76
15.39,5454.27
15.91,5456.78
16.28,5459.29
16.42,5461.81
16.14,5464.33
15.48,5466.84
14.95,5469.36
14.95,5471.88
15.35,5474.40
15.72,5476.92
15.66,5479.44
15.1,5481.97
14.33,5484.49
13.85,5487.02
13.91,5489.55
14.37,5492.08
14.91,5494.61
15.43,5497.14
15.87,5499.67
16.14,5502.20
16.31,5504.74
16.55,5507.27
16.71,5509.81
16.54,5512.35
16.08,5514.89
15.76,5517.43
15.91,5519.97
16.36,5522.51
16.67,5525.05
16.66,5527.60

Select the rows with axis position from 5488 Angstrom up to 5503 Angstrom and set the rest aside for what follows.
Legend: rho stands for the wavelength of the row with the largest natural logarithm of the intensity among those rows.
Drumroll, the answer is 5502.20 Angstrom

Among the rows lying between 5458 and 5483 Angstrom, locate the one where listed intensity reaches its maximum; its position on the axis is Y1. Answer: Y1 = 5461.81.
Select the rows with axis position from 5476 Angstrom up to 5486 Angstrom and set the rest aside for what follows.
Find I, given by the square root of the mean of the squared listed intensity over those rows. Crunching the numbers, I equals 15.2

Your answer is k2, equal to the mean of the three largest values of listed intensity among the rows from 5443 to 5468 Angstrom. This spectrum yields 16.3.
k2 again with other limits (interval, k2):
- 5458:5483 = 16.3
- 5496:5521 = 16.6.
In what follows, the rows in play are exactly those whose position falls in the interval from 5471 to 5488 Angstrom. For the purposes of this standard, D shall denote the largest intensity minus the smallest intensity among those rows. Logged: 1.9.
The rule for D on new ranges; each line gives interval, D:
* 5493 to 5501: 1.0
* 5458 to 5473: 1.5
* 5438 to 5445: 0.5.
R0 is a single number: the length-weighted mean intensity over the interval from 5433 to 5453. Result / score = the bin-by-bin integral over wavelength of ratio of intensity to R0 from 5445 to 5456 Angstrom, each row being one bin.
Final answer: 11.1 Angstrom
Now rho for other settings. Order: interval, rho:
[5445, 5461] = 5459.29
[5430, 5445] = 5436.71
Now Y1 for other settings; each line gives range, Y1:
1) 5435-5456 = 5454.27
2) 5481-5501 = 5499.67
